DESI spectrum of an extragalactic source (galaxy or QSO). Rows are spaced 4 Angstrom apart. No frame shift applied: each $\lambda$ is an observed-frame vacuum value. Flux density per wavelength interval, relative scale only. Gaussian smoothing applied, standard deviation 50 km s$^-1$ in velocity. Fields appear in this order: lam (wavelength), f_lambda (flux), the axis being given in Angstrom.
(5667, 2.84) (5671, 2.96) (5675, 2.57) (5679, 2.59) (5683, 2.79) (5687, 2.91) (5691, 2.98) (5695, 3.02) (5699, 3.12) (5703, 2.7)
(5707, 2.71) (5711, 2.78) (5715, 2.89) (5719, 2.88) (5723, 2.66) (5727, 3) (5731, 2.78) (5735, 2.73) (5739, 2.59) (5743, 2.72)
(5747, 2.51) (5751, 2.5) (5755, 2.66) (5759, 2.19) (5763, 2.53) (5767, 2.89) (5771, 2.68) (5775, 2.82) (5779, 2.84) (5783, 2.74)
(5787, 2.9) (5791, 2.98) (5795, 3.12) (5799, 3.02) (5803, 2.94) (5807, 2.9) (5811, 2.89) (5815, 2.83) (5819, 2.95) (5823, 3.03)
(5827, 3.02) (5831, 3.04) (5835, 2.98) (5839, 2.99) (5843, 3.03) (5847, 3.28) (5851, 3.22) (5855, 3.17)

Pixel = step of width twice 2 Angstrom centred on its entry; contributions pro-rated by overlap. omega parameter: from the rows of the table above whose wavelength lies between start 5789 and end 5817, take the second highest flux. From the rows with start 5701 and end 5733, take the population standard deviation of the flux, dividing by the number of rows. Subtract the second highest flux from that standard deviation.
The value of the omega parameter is -2.91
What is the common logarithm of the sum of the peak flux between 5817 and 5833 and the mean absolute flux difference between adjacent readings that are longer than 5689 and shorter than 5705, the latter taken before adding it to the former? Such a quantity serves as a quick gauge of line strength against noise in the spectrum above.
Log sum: 0.509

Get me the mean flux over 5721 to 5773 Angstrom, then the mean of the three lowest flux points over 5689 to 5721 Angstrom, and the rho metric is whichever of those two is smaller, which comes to 2.65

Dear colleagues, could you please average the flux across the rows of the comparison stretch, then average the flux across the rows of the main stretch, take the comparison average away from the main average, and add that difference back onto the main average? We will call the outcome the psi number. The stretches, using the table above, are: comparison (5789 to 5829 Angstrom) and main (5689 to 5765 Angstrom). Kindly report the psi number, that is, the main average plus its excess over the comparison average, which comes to 2.50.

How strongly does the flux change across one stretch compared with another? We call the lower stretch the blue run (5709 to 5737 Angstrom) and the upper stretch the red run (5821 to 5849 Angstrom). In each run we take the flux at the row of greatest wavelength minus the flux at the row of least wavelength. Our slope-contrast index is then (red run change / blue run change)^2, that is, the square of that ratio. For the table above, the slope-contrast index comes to 25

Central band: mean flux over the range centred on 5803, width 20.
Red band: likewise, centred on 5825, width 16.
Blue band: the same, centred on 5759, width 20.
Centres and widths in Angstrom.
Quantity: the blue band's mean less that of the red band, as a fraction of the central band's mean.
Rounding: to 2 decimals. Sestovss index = -0.15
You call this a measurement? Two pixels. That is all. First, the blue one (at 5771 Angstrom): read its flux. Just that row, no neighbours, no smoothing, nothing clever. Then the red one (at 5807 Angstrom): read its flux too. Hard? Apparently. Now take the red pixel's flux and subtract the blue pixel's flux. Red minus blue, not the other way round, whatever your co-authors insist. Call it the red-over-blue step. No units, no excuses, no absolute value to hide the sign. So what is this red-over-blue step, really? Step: 0.22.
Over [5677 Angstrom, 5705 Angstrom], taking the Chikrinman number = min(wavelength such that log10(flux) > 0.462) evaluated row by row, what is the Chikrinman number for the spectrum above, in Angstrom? 5687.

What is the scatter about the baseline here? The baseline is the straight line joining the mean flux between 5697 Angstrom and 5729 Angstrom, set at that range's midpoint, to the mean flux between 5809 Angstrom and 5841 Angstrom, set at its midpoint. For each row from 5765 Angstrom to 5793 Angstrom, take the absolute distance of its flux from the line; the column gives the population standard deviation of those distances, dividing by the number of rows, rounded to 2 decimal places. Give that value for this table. 0.07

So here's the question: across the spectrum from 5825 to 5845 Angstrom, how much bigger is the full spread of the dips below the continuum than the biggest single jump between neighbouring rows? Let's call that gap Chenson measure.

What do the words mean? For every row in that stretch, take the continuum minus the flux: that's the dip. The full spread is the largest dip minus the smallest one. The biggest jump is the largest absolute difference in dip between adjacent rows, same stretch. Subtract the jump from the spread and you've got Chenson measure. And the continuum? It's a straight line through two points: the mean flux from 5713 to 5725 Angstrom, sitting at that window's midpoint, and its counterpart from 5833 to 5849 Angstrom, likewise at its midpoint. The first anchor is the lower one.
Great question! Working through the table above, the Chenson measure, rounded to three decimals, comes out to 0.000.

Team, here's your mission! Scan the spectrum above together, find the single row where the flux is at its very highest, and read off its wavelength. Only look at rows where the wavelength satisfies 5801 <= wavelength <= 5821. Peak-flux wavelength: 5819 Angstrom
